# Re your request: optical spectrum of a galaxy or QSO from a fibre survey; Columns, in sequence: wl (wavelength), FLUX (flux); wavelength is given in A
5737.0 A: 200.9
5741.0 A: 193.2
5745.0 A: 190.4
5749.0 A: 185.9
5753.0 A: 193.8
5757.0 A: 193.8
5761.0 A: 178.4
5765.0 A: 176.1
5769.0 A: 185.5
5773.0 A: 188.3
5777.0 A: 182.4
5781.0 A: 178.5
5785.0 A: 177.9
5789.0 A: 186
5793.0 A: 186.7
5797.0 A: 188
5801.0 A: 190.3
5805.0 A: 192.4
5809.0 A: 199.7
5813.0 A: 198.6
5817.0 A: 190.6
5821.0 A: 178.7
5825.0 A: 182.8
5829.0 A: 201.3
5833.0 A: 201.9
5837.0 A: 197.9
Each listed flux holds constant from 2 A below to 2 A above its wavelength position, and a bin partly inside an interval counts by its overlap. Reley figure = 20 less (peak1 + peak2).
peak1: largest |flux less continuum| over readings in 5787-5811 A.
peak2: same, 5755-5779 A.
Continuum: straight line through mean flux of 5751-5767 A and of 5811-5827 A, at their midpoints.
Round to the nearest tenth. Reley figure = -2.0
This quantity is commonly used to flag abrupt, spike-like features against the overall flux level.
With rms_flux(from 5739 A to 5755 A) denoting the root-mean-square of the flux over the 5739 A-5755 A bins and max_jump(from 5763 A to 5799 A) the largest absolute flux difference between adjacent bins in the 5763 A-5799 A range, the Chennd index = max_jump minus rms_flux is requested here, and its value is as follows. -181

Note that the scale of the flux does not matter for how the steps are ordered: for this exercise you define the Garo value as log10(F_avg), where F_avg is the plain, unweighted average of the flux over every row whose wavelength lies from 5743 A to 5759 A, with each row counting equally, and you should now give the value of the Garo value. 2.281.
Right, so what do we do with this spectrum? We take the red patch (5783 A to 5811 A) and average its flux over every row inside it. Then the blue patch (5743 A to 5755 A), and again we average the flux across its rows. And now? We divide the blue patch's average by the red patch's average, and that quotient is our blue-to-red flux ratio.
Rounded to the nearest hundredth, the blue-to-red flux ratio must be 1.01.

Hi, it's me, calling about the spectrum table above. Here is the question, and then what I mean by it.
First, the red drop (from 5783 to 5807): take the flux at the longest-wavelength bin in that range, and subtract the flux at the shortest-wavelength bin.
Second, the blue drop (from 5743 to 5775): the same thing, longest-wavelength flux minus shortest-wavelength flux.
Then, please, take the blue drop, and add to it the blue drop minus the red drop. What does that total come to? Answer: -19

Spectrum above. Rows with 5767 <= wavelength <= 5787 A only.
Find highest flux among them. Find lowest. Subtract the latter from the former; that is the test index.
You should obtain 10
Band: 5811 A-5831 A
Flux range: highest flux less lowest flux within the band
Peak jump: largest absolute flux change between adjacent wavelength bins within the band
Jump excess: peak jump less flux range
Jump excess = -4.1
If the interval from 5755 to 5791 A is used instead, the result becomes -2.3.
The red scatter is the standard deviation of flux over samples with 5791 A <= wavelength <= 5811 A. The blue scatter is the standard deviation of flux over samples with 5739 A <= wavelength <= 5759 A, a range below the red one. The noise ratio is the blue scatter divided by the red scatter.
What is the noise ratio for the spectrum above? 0.66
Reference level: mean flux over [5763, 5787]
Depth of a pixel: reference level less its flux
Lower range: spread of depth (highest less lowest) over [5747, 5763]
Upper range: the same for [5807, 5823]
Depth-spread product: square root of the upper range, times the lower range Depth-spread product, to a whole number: 71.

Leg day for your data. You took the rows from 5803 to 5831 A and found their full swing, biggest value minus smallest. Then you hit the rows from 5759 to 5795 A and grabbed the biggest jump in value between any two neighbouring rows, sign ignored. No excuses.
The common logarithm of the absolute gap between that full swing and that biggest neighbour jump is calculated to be 1.12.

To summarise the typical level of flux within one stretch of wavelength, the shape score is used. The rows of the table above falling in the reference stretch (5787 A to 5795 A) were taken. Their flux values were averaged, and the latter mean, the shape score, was 186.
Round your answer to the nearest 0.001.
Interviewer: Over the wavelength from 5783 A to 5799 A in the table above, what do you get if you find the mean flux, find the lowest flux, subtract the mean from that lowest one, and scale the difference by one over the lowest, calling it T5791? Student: -0.038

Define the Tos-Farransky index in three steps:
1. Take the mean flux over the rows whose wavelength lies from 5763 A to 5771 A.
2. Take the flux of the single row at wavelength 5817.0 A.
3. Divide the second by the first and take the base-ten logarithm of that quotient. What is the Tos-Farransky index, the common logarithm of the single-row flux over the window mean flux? 0.0229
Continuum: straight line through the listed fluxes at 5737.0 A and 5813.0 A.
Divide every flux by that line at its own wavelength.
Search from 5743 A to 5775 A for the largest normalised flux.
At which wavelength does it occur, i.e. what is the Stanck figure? 5757.0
